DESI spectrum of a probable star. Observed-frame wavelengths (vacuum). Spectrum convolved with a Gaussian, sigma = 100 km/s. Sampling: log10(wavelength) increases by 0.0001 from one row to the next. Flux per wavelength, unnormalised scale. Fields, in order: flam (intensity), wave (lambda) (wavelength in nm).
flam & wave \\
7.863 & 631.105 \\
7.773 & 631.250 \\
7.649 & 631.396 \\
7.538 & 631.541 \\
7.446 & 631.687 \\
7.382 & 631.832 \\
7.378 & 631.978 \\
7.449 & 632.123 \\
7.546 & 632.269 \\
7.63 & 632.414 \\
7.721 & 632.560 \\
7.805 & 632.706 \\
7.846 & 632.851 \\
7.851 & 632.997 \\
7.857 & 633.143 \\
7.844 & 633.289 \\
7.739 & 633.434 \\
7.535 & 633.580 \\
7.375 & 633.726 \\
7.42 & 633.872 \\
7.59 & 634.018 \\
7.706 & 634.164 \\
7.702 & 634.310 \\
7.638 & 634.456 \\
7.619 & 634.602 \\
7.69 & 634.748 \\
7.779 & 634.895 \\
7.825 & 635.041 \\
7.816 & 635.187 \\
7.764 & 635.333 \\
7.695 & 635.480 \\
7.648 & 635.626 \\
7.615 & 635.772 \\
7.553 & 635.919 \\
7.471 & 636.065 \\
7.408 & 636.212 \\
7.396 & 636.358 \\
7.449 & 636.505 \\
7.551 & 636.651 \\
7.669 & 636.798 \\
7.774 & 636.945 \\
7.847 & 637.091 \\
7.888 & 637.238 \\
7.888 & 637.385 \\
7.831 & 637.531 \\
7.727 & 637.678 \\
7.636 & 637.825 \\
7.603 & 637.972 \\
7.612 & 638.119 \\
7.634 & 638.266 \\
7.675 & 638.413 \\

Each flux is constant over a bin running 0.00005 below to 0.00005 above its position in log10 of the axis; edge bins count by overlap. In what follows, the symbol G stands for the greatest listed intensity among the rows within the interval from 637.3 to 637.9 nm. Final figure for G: 7.888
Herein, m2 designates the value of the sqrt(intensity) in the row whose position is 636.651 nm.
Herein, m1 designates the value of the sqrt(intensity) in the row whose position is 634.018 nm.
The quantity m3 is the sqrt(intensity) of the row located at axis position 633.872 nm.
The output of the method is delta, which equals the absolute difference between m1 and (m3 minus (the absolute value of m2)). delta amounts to 2.78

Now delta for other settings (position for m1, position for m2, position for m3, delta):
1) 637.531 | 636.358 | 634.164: 2.74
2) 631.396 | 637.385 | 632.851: 2.77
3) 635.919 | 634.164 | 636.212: 2.80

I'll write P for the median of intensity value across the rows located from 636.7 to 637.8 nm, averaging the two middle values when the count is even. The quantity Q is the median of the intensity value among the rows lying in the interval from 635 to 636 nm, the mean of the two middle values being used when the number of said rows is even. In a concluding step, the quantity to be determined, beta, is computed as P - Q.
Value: 0.14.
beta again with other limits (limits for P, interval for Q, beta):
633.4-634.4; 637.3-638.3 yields -0.05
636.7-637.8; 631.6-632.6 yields 0.38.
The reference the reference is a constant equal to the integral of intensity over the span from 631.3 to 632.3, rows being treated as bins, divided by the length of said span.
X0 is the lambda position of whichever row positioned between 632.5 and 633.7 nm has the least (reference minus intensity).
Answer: 633.143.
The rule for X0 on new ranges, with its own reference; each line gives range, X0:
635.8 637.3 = 637.238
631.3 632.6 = 632.560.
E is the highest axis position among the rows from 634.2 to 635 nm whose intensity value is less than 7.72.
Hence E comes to 634.748 nm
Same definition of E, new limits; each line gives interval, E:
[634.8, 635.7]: 635.626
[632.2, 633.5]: 632.414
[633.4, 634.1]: 634.018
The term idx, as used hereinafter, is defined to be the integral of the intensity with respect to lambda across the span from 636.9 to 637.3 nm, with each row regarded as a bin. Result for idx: 3.14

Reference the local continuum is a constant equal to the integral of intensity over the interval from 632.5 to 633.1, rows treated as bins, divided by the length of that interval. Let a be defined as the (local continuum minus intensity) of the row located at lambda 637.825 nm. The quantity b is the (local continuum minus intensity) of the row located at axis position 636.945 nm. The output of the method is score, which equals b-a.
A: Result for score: -0.14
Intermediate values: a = 0.17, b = 0.03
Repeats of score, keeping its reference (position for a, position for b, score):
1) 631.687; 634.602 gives -0.17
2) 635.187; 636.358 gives 0.42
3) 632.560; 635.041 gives -0.10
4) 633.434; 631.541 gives 0.20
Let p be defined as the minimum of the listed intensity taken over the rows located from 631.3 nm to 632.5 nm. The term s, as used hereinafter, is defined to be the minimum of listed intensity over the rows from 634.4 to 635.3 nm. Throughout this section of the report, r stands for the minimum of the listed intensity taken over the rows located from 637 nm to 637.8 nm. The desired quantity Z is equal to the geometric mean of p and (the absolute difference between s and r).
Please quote 0.9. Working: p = 7.378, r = 7.727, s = 7.619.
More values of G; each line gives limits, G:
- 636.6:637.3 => 7.888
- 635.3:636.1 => 7.764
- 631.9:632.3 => 7.546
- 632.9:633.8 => 7.857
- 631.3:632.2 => 7.649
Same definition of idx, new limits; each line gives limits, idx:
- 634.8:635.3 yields 3.90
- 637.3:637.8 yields 3.90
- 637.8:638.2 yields 3.04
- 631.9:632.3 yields 2.98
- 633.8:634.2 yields 3.02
